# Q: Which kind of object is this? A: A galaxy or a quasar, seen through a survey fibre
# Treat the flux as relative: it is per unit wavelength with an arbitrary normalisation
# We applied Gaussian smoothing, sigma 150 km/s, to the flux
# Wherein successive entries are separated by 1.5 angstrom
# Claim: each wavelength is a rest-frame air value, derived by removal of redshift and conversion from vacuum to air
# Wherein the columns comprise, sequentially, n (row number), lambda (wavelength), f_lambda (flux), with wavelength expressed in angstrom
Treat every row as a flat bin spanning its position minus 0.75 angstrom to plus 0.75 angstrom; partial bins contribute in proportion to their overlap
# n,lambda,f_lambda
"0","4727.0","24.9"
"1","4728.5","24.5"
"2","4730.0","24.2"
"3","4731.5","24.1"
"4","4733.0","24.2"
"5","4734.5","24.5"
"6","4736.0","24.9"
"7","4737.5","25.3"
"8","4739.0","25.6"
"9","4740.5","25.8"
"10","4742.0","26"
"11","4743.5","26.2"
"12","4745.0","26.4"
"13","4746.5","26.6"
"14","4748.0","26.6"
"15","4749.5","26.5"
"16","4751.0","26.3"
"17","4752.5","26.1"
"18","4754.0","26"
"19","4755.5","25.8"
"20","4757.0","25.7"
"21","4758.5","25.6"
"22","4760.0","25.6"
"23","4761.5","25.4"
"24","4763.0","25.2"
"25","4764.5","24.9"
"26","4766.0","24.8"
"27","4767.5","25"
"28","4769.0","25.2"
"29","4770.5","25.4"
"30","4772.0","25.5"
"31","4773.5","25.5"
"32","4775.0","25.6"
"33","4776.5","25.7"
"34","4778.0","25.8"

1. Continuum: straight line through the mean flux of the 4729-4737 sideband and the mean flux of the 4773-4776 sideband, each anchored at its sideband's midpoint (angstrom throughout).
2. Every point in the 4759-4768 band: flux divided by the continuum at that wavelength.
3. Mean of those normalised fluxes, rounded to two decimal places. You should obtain 1.00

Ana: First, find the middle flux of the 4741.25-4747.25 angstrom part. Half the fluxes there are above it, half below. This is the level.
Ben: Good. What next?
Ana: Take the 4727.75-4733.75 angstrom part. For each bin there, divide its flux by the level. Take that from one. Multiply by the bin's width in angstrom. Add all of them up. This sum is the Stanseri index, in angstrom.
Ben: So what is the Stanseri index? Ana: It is 0.47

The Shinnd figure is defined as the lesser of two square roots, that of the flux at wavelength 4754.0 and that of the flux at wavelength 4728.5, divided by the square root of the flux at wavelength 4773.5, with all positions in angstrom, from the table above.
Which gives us 0.980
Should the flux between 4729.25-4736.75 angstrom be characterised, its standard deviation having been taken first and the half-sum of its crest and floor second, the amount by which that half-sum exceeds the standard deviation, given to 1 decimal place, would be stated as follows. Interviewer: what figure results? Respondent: 24.2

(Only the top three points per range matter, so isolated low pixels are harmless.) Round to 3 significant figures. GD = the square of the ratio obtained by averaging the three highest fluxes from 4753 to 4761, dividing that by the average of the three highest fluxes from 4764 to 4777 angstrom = 1.02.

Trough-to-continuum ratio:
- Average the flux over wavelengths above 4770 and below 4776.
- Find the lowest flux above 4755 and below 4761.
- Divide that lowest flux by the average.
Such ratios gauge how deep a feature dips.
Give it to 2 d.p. 1.00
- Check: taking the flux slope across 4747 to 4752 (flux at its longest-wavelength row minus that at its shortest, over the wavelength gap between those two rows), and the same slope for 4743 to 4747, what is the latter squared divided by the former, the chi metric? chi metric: -0.18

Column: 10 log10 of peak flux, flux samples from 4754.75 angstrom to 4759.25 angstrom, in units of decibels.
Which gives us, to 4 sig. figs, 14.12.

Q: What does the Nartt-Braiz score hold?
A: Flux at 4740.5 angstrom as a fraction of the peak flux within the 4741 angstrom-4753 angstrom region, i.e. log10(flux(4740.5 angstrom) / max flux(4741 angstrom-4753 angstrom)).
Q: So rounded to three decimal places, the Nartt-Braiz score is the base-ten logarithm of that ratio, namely -0.013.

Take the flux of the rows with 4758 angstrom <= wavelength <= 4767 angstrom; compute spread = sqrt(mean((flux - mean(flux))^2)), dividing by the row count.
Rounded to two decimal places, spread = 0.31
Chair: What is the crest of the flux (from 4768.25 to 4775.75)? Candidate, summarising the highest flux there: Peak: 25.6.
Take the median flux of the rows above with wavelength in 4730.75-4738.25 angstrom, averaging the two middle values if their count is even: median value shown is 24.5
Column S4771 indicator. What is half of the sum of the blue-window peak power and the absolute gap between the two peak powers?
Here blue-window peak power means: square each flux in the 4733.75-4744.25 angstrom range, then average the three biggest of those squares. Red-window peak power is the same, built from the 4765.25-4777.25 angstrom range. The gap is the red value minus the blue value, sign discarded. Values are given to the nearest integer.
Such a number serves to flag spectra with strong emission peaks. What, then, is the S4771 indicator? 348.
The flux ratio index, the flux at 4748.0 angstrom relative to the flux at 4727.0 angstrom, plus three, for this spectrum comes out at 4.07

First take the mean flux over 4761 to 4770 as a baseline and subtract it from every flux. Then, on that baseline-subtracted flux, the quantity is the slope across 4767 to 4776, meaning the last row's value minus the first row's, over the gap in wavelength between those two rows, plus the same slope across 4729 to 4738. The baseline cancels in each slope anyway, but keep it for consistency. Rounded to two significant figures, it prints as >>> 0.23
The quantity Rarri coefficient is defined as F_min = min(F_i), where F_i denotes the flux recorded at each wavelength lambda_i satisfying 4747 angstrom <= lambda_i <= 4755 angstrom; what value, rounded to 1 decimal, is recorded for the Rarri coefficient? 26.0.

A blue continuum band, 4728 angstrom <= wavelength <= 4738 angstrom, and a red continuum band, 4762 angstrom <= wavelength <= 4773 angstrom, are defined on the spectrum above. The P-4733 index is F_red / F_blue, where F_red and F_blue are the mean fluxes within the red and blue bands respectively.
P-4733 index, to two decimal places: 1.03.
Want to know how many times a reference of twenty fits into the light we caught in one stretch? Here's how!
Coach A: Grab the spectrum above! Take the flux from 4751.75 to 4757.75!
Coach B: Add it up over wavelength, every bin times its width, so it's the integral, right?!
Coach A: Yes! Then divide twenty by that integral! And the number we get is 0.129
